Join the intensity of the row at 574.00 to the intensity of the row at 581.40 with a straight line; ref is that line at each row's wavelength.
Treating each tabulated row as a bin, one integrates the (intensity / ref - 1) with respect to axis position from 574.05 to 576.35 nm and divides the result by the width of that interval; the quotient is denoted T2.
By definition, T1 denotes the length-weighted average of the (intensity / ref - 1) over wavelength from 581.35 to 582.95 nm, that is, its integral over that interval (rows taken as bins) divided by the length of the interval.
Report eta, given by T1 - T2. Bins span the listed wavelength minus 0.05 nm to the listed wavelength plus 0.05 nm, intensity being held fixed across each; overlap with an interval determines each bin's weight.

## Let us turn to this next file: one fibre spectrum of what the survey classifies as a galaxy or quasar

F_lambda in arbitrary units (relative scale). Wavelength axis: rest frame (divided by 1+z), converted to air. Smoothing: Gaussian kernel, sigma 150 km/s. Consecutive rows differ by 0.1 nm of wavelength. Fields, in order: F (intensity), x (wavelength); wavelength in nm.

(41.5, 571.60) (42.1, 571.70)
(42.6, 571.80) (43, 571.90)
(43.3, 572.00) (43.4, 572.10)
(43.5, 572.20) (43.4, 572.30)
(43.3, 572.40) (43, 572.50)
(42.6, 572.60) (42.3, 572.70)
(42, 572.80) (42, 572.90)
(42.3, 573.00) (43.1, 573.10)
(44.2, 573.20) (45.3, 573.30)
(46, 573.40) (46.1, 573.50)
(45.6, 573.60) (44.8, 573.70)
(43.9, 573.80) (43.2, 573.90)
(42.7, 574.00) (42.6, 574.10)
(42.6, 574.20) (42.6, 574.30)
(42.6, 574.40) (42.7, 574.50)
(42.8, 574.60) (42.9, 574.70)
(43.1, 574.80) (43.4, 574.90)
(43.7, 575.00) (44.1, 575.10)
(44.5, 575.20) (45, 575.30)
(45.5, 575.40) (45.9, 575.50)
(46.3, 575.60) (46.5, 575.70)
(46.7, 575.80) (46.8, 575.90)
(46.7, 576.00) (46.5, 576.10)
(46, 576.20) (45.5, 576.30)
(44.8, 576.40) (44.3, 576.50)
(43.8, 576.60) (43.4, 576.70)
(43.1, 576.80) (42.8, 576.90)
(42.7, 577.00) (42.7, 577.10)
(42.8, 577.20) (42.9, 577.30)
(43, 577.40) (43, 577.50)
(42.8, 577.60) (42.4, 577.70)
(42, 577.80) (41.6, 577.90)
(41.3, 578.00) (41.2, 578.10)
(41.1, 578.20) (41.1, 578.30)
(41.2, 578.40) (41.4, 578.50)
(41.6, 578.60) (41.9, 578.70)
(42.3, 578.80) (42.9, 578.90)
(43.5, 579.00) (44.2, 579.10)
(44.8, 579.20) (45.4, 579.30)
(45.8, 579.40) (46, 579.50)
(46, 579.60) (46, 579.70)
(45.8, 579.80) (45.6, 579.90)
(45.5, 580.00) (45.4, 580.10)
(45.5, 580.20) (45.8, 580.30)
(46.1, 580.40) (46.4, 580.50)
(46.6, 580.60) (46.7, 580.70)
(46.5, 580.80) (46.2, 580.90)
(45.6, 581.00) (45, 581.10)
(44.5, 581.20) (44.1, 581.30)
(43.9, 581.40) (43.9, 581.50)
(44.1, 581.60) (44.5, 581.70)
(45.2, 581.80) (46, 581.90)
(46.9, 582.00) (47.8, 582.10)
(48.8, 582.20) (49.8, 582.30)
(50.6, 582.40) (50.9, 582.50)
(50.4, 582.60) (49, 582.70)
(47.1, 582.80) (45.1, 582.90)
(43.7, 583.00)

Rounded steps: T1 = 0.070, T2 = 0.039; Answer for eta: 0.032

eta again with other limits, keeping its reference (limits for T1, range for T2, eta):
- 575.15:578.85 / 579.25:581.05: -0.042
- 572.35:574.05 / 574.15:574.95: 0.025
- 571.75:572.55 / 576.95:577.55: 0.027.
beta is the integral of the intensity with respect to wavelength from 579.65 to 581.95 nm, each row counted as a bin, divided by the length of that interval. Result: 45.43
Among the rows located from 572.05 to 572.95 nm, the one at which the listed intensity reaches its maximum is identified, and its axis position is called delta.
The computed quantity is 572.20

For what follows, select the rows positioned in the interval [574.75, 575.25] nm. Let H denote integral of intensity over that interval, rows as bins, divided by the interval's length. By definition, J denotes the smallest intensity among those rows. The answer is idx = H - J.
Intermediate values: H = 43.8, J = 43.1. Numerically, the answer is 0.7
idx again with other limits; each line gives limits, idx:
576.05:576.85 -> 1.6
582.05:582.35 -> 1.0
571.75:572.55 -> 0.6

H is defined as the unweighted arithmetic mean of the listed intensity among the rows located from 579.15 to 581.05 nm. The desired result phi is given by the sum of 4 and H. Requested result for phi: 49.9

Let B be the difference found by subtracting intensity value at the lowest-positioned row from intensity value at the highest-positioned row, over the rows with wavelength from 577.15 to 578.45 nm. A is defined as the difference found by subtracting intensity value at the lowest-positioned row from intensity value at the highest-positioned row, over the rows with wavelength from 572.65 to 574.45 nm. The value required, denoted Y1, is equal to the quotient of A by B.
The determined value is -0.2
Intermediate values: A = 0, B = -1.6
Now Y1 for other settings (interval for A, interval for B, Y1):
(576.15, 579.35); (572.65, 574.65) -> -1.2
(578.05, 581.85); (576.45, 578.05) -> -1.3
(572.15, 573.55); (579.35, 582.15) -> 1.3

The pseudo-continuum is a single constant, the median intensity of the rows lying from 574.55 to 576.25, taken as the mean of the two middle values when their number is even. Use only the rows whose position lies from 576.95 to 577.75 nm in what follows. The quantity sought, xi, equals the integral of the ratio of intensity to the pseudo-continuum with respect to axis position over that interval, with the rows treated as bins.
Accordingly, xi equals 0.75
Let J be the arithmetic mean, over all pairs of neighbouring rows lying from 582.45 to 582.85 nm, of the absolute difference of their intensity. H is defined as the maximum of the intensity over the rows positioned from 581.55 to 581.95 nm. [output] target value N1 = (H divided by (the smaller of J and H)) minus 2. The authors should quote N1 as 34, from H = 46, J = 1.27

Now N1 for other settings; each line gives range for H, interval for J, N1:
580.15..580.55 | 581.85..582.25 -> 48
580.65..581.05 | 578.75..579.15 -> 72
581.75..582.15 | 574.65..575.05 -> 177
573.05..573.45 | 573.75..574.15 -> 104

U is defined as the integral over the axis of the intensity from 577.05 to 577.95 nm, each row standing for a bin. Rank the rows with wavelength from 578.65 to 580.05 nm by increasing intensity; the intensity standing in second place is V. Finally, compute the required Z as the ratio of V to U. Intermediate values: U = 38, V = 42.3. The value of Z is 1.1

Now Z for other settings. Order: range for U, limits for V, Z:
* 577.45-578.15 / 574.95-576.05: 1.5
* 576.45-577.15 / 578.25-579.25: 1.4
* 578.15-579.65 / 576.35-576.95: 0.7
